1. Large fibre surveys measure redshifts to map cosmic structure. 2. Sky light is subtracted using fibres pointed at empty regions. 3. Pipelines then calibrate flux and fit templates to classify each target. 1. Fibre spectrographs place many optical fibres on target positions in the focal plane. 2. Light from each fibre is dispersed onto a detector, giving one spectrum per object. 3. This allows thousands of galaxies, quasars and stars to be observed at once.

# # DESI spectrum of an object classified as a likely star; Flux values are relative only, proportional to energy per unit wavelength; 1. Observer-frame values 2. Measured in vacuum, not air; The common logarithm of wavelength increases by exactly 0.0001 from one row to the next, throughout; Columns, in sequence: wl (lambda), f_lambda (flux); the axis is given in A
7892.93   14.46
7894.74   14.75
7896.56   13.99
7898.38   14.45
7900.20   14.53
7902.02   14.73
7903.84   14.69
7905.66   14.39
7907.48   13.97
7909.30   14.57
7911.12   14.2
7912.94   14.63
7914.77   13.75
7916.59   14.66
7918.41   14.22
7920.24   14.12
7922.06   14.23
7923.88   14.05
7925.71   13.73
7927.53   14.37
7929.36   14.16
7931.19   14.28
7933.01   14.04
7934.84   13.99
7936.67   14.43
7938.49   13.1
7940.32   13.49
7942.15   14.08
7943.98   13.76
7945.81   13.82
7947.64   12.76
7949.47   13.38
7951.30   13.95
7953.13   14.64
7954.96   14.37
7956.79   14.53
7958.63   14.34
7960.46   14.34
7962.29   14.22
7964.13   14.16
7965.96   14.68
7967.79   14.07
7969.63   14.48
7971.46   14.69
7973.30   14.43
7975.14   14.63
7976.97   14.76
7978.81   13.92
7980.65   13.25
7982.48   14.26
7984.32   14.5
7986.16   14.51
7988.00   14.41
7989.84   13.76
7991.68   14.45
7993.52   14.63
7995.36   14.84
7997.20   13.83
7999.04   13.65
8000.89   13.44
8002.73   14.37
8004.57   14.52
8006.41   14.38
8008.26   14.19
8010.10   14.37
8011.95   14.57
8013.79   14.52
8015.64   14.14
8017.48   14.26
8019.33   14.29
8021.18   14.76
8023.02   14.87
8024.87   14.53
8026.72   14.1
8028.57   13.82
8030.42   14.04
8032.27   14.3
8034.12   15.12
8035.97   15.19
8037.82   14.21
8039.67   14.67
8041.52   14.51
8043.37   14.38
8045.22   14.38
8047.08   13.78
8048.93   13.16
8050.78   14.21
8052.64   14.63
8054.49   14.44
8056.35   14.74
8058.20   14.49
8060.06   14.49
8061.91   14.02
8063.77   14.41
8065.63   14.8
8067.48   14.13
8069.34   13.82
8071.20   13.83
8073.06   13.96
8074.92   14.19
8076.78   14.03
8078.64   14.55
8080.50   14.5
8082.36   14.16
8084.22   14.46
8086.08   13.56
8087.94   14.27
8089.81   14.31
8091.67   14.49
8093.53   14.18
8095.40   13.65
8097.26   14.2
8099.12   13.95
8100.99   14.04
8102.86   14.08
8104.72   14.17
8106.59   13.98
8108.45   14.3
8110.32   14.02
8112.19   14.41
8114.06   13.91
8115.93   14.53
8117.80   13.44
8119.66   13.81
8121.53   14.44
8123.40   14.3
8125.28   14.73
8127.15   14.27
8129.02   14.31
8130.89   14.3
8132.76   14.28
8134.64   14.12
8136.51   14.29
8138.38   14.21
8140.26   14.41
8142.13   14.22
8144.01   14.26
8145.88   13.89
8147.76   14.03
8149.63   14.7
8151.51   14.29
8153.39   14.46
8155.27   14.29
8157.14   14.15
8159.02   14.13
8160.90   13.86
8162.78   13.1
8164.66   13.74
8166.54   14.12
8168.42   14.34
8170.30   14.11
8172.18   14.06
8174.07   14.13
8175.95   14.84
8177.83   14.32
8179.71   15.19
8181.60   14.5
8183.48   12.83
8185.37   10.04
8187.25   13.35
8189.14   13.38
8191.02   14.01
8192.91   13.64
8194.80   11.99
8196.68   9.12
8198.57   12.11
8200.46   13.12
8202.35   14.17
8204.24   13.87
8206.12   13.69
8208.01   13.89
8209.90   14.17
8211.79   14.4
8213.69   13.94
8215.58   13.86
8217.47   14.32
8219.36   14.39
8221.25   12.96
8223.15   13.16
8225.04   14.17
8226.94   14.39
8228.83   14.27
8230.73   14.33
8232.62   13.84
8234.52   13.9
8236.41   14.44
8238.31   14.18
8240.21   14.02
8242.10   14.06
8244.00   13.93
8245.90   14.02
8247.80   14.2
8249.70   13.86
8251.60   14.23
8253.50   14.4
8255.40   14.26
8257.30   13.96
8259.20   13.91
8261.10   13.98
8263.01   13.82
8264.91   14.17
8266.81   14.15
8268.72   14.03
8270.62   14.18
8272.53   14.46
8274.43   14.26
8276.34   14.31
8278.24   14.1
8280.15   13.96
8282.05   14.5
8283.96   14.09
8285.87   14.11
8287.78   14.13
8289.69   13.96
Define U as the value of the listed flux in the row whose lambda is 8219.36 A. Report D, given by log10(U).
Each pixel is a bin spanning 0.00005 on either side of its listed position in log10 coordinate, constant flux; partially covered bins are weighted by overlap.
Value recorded 1.16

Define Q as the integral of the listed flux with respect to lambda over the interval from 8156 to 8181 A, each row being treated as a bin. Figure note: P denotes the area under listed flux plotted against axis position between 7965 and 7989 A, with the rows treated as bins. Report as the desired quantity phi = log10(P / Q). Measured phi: -0.012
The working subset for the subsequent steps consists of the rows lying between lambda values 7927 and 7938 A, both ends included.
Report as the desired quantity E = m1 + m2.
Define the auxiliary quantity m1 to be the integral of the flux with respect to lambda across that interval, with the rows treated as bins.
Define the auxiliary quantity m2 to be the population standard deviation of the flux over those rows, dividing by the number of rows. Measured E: 156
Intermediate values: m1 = 156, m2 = 0.16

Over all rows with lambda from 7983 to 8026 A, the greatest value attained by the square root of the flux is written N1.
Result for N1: 3.86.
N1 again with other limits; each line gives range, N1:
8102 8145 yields 3.84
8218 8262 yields 3.80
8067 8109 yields 3.81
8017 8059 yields 3.90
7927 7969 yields 3.83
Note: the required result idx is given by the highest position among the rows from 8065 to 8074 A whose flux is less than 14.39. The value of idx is 8073.06 A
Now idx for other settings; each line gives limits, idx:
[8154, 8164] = 8162.78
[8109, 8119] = 8117.80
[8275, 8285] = 8283.96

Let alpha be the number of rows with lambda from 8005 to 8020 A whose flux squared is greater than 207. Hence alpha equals 2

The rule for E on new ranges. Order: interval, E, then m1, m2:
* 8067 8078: 154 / 154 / 0.14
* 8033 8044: 162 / 162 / 0.36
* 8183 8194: 143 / 141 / 1.32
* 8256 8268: 168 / 168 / 0.13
